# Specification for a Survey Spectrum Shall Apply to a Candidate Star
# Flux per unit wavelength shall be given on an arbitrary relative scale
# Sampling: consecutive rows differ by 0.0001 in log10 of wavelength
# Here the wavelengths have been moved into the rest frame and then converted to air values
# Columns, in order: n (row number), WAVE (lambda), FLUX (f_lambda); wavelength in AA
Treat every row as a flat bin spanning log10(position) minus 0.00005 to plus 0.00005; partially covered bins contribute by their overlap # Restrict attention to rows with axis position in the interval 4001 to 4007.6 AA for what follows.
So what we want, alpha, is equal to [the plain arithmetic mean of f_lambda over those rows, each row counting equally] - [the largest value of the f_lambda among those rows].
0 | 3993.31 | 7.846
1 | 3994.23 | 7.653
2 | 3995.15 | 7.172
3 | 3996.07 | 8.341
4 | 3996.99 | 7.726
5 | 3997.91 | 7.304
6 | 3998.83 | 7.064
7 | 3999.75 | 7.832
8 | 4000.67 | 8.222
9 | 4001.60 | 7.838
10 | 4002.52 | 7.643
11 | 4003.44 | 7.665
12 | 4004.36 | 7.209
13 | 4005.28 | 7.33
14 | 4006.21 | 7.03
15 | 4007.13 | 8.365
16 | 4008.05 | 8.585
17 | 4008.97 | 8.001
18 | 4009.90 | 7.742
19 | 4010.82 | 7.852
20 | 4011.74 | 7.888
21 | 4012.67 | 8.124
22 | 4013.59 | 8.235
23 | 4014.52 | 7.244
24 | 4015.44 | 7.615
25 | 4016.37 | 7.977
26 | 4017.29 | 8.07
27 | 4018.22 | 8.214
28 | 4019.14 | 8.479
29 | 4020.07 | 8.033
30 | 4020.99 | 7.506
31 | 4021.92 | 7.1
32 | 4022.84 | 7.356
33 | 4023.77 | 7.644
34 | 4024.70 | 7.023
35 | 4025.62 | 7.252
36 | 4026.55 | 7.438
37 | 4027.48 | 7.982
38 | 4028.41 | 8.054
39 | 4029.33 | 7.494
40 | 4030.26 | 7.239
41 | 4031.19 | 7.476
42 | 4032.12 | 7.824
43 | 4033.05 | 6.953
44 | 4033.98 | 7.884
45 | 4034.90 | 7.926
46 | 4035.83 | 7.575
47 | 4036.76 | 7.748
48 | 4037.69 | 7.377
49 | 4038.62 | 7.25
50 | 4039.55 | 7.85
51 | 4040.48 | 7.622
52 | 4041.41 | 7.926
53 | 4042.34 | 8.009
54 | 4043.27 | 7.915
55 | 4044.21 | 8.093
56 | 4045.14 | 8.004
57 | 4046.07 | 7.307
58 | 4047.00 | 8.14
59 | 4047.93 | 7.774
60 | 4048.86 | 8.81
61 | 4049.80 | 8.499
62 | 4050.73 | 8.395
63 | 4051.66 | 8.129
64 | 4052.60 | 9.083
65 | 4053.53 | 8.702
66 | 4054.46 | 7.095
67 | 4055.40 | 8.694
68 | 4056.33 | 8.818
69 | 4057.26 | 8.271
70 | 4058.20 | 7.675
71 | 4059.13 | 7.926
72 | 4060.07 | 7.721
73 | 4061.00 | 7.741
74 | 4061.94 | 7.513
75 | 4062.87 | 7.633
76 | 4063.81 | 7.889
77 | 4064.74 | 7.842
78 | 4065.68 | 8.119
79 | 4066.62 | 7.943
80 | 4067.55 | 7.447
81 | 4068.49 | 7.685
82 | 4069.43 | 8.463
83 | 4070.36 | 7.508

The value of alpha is -0.78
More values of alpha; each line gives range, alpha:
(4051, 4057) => -0.66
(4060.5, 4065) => -0.17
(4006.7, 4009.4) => -0.27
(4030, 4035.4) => -0.38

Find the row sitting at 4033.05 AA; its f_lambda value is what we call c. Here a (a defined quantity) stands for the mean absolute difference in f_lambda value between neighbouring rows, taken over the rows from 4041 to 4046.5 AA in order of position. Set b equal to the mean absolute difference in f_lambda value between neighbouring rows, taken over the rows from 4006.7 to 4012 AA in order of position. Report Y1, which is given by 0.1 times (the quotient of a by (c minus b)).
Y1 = 0.0034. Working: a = 0.23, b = 0.24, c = 6.953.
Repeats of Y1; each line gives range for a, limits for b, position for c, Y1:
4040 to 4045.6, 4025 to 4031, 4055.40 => 0.0018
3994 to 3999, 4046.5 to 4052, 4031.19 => 0.0083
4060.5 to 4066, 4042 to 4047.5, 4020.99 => 0.0026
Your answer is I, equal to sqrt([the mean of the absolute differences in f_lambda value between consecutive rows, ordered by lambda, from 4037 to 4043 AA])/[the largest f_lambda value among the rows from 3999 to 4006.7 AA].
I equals 0.063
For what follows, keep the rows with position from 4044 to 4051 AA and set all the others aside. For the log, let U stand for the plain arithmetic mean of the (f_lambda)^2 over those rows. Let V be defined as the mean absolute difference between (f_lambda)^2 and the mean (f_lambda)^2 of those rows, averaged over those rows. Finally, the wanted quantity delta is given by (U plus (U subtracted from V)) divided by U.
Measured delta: 0.08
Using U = 66.2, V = 5.4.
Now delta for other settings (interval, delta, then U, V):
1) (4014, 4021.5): 0.08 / 62.4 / 5.1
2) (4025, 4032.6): 0.07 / 57.8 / 4.1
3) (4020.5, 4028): 0.06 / 55.0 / 3.4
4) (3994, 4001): 0.10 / 58.9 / 5.6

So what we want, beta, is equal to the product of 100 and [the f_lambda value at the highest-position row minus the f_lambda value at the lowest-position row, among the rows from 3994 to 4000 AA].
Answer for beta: 18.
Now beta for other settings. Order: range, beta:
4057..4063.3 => -64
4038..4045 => 84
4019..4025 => -146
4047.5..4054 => 93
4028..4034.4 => -17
